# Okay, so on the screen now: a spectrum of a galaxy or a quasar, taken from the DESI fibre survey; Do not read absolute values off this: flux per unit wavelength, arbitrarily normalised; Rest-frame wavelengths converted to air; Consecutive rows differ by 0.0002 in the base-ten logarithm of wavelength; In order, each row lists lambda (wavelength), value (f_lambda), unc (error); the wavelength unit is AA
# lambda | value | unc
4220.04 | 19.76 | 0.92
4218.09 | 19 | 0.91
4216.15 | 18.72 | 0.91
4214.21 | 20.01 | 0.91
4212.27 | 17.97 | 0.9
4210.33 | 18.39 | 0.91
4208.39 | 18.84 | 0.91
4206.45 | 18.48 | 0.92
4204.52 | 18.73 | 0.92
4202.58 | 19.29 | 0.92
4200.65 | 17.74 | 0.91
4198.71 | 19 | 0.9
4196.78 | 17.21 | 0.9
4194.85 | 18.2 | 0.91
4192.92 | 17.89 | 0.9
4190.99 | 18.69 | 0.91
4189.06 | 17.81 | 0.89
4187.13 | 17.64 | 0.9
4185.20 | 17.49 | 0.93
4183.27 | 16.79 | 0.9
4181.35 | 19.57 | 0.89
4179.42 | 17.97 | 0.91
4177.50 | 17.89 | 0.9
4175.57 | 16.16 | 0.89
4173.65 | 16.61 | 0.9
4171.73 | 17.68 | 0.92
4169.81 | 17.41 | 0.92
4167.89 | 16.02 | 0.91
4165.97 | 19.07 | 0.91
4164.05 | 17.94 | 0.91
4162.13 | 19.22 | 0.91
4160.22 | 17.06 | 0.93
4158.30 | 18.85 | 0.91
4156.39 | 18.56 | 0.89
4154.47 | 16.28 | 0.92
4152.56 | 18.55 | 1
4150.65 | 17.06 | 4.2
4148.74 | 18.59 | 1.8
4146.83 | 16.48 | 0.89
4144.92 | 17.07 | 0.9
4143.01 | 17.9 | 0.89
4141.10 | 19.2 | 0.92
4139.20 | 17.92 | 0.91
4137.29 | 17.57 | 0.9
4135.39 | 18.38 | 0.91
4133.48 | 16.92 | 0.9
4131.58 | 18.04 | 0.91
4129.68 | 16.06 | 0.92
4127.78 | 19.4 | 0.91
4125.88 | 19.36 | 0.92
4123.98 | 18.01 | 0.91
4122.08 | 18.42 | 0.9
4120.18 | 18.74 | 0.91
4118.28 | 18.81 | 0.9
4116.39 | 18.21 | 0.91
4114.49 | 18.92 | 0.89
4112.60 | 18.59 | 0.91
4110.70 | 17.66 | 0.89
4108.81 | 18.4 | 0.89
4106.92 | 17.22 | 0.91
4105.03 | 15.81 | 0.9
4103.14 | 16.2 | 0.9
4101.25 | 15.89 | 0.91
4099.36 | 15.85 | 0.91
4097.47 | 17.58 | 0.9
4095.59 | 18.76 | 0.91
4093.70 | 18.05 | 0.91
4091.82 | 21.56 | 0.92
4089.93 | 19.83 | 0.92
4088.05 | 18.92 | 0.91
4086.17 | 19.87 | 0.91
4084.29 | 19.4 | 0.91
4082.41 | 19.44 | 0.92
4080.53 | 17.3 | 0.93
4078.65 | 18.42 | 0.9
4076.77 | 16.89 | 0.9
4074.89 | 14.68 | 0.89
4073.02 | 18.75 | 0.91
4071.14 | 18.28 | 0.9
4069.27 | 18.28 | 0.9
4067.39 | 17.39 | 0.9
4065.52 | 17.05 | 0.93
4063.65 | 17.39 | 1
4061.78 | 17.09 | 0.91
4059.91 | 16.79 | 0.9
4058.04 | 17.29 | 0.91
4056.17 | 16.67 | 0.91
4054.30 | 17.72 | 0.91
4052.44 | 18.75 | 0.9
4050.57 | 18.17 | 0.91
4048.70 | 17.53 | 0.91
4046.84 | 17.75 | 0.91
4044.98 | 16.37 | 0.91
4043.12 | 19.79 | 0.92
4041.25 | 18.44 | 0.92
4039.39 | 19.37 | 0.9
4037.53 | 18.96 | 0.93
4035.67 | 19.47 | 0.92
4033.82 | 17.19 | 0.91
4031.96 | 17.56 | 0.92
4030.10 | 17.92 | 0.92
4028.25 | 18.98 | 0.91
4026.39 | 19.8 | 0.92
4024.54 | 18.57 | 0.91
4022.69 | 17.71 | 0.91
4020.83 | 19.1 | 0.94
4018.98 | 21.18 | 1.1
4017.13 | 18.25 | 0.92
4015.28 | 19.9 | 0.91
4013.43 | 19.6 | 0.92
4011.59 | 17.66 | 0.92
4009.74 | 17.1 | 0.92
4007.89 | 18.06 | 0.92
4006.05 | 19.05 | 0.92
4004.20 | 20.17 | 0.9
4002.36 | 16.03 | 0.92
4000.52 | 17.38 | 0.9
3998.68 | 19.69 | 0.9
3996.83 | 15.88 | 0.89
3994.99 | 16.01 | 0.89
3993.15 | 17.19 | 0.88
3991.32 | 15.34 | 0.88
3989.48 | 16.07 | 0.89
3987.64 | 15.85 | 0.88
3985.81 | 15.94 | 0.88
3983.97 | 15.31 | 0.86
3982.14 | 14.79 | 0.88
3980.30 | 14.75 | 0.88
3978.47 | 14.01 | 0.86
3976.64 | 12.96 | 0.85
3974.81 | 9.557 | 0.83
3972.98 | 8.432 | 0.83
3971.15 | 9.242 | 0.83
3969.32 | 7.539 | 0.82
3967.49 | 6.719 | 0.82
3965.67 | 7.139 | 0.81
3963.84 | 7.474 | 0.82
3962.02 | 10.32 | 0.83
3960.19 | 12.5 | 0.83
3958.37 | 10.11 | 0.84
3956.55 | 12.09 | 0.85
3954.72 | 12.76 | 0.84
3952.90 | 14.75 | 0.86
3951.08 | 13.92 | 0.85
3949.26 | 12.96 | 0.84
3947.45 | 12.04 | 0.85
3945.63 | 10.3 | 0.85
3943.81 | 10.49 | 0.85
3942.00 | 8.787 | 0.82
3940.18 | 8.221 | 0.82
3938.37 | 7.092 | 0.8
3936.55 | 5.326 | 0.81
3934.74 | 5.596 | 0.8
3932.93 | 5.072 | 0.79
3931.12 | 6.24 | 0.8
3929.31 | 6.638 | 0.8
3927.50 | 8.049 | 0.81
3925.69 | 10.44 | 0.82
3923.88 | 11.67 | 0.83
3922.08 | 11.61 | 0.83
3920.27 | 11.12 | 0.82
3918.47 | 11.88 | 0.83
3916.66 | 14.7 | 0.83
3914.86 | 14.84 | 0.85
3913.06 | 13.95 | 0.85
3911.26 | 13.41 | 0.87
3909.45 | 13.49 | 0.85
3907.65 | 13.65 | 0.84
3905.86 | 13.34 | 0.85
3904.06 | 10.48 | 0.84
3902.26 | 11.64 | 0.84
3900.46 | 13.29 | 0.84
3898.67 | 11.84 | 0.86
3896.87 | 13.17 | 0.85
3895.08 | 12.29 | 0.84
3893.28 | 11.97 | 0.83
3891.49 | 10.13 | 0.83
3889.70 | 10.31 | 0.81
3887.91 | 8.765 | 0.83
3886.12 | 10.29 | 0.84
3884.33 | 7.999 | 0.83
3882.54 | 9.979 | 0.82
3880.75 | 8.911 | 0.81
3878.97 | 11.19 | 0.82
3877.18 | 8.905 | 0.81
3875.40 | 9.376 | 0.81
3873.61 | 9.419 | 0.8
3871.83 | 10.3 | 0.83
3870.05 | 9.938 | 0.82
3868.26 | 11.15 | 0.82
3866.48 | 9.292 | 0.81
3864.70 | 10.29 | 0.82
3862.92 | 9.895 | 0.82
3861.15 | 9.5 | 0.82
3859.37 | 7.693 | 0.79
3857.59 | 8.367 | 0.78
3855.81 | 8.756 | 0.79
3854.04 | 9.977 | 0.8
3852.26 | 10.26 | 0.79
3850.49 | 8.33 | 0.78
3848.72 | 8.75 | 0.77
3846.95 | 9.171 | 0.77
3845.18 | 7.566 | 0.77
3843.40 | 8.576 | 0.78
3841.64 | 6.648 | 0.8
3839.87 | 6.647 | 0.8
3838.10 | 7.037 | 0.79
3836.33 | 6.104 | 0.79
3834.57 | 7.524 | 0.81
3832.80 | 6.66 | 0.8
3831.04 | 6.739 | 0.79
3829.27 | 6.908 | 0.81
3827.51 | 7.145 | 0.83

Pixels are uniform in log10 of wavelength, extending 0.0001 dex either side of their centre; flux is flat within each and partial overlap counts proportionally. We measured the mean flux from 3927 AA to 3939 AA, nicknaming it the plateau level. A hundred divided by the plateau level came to 16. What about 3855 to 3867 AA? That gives 11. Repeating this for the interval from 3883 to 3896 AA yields 10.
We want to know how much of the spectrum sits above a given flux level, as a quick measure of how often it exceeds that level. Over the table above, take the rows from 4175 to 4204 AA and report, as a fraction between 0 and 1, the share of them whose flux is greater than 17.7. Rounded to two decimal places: 0.67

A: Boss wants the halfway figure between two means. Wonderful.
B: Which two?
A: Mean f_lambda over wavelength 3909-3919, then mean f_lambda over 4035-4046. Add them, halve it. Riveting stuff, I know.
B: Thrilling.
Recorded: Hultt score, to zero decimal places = 16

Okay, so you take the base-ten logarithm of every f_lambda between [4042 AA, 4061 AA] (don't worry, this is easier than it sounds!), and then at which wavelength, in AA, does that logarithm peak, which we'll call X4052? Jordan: 4043.12 AA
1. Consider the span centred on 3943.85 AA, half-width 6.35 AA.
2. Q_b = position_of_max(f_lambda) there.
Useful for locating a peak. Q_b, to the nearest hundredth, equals 3949.26 AA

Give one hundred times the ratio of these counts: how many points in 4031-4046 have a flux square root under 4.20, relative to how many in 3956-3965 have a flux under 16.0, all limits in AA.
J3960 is 60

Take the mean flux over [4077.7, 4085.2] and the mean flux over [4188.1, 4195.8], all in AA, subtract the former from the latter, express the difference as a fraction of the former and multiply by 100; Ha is -3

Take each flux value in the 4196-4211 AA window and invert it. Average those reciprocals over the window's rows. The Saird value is 0.054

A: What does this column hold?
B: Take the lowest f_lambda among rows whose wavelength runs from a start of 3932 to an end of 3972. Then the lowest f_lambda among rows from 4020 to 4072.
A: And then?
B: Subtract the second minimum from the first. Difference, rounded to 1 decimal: -11.3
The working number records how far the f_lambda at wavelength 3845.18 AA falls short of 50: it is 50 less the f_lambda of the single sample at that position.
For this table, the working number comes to 42.4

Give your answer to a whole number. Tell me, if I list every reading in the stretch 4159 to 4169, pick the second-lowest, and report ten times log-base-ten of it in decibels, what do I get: 12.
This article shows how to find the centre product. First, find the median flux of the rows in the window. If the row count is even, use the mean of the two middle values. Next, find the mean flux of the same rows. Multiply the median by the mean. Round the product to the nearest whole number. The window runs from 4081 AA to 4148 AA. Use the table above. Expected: 330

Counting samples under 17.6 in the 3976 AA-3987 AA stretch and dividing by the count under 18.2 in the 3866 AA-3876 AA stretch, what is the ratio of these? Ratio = 1.0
